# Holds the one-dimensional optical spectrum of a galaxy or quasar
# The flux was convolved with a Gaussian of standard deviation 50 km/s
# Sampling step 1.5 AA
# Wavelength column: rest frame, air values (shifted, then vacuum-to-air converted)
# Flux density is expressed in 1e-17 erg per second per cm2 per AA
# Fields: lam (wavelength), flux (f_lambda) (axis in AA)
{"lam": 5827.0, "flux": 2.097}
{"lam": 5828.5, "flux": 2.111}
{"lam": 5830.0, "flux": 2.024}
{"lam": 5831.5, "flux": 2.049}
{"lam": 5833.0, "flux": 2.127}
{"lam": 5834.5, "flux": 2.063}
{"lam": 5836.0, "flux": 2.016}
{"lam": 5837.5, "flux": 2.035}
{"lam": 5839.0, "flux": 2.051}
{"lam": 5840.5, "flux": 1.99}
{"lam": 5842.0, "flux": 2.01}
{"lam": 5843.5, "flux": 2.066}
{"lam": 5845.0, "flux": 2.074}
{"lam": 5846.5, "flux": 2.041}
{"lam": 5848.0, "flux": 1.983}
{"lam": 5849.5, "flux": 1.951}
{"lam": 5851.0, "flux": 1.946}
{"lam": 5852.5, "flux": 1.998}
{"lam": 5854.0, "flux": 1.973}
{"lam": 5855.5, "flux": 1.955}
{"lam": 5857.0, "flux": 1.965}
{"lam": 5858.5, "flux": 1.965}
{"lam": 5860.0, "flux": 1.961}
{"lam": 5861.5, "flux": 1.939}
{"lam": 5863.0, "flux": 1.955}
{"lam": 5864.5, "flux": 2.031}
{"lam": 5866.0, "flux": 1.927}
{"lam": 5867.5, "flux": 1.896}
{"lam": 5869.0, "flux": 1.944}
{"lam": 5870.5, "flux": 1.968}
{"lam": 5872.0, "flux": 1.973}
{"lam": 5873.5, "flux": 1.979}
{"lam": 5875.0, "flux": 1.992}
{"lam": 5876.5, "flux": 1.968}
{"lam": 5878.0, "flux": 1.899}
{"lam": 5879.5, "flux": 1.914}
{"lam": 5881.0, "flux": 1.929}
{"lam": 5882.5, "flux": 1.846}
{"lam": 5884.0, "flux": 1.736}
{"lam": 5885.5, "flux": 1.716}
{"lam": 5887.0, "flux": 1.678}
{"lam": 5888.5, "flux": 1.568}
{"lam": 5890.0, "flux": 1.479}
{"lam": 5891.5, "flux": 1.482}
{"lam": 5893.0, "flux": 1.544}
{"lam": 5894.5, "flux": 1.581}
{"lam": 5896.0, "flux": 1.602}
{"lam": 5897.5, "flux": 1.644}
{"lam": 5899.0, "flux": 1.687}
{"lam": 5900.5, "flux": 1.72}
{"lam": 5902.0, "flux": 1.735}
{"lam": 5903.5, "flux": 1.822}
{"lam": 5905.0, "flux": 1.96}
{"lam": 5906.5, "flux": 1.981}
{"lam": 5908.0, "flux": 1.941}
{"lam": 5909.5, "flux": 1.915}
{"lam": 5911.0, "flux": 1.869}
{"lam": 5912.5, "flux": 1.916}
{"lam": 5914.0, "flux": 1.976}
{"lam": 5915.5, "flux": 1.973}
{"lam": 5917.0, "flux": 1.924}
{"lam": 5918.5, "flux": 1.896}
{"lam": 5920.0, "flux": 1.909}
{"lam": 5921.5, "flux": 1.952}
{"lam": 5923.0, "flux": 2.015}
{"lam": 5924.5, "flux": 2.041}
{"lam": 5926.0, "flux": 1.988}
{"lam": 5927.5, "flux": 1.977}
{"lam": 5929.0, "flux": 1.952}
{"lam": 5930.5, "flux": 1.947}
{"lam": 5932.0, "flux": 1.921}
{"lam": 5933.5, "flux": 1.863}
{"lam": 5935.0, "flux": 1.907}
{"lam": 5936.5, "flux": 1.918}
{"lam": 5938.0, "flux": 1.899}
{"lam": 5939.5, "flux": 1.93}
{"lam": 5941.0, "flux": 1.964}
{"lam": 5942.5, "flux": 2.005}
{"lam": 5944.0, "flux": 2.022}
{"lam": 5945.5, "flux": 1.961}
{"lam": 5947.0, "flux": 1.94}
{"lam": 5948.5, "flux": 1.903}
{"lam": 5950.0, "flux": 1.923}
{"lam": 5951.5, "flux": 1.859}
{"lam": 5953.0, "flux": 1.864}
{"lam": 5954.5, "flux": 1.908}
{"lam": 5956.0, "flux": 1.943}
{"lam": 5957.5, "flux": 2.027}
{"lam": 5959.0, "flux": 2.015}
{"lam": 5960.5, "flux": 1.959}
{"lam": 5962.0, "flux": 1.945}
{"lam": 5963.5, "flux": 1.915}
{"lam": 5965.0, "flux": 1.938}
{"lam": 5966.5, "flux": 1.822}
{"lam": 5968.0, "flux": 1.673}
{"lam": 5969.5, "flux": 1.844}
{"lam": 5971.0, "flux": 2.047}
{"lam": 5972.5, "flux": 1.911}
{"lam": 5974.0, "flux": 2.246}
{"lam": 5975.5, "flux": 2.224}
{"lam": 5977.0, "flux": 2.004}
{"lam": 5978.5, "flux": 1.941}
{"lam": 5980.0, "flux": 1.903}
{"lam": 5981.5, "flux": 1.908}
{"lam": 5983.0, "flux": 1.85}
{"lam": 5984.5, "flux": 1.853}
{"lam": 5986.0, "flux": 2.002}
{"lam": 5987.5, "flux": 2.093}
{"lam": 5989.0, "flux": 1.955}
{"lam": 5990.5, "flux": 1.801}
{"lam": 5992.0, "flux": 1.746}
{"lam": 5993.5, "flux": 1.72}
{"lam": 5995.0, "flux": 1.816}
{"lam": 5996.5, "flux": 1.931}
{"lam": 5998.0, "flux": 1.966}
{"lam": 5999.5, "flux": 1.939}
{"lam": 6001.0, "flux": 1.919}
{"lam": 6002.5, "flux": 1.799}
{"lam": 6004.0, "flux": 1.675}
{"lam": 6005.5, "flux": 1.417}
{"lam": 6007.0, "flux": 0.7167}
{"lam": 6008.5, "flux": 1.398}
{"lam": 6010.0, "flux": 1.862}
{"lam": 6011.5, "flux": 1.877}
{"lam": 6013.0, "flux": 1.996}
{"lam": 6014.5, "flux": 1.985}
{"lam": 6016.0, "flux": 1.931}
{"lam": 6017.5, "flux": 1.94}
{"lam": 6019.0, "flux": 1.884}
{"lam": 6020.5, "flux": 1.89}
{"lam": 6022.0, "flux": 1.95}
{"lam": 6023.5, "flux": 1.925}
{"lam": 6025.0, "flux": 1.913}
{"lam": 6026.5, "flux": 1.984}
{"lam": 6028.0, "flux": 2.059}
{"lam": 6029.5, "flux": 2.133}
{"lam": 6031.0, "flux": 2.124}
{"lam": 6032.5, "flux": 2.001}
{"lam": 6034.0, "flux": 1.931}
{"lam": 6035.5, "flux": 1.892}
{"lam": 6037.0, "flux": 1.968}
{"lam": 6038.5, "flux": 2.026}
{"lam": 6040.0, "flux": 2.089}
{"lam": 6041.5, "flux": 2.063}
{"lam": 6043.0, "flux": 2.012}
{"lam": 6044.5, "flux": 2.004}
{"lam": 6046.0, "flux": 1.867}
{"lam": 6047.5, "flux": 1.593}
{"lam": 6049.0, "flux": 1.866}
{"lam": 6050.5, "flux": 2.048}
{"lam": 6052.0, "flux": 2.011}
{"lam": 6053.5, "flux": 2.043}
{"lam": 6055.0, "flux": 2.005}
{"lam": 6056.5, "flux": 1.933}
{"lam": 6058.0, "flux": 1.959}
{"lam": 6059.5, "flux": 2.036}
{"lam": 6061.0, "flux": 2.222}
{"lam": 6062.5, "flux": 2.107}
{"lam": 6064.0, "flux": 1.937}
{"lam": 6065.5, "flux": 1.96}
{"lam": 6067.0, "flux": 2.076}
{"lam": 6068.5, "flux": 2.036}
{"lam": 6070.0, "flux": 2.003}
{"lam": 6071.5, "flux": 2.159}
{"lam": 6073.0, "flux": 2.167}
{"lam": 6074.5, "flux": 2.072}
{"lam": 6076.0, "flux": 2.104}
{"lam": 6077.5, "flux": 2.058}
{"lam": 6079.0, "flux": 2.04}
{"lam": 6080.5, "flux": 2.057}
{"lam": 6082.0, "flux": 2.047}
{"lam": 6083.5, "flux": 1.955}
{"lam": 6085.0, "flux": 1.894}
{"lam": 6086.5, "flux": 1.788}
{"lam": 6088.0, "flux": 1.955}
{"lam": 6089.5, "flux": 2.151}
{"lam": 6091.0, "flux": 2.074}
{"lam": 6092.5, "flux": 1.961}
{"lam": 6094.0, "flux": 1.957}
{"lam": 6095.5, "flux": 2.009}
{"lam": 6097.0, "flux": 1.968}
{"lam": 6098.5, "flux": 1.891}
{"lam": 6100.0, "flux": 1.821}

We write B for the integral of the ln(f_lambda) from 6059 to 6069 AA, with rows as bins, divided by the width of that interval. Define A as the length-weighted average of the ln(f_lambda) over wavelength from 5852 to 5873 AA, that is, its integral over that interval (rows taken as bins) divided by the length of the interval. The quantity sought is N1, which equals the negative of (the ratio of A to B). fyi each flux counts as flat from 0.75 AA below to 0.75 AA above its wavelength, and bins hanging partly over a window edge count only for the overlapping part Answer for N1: -0.94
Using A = 0.67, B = 0.72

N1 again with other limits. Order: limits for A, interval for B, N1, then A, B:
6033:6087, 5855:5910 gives -1.15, 0.69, 0.60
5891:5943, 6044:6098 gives -0.90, 0.62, 0.69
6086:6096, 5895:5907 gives -1.22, 0.69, 0.56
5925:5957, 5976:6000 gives -1.03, 0.66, 0.64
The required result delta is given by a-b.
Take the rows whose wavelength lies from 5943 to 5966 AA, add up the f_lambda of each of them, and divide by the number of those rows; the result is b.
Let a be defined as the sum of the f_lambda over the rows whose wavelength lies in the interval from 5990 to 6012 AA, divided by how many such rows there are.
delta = -0.2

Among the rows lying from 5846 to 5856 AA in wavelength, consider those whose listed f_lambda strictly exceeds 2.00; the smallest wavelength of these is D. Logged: 5846.5 AA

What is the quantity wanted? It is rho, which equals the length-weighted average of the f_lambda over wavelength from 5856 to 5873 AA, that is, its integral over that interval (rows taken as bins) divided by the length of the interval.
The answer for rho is 1.96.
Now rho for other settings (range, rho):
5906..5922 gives 1.93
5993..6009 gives 1.67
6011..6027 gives 1.93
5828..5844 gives 2.05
